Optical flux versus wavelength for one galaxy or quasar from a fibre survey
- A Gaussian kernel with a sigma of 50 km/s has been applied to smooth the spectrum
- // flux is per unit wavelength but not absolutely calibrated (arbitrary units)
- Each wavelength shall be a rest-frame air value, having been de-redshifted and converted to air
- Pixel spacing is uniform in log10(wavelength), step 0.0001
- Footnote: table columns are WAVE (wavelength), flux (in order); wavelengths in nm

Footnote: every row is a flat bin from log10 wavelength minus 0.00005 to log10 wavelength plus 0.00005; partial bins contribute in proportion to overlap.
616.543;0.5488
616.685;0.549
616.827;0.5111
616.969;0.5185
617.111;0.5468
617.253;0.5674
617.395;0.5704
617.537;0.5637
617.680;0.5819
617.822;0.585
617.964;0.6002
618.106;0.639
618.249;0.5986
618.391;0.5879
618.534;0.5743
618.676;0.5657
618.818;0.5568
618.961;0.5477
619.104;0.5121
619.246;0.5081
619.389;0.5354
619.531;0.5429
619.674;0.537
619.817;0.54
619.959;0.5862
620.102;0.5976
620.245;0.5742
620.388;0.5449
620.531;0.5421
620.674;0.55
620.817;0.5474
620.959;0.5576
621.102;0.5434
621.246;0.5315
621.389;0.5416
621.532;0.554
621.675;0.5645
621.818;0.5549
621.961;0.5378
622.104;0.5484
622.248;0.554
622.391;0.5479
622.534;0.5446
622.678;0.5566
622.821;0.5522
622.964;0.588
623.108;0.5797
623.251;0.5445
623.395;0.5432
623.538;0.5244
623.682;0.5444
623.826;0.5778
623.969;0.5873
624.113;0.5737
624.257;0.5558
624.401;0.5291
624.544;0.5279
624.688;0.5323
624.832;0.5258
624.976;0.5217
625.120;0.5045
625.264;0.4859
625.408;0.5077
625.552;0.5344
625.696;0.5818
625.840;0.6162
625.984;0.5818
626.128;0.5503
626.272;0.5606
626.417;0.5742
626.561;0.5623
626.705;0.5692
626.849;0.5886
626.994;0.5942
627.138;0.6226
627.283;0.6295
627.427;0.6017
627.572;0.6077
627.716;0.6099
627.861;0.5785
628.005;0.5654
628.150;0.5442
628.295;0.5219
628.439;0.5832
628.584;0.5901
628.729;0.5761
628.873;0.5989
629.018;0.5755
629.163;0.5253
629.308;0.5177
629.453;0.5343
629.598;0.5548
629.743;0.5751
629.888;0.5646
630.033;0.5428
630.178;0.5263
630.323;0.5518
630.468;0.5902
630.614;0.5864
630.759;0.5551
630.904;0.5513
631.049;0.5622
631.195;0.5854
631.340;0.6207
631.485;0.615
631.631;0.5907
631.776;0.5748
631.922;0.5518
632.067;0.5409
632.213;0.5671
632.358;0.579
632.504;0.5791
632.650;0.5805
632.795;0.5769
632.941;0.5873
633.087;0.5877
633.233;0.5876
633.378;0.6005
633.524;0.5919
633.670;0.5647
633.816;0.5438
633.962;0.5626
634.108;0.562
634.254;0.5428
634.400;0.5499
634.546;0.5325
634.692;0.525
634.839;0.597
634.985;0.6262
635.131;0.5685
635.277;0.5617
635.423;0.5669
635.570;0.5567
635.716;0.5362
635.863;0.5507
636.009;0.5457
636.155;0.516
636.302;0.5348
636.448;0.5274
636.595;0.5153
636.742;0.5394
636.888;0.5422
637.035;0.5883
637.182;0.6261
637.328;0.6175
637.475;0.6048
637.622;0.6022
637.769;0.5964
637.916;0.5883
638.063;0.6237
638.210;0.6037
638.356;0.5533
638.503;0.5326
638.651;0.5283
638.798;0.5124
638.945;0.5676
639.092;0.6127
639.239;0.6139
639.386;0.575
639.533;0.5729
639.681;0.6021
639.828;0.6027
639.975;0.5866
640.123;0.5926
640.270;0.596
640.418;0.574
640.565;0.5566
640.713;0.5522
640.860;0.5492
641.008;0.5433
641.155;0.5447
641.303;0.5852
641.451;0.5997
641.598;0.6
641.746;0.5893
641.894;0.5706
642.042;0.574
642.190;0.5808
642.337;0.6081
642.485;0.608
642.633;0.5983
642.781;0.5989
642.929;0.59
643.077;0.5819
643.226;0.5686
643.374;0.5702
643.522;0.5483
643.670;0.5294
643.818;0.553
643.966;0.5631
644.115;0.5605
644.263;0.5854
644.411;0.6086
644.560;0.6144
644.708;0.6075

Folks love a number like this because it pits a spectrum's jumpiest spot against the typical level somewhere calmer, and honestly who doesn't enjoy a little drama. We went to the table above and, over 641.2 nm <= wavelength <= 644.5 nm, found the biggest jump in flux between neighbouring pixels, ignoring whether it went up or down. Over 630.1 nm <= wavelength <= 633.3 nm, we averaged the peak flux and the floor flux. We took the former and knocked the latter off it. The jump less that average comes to -0.546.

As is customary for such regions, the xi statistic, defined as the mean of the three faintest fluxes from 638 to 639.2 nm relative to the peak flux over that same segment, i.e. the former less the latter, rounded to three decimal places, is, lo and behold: -0.099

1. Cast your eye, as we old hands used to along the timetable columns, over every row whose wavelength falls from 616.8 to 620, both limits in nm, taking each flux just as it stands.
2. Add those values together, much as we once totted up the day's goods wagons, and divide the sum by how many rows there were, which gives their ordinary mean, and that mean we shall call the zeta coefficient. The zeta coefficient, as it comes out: 0.560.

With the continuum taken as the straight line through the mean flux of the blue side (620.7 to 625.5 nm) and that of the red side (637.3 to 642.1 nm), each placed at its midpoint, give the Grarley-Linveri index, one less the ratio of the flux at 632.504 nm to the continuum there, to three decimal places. -0.026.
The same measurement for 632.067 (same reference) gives 0.040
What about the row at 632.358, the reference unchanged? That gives -0.026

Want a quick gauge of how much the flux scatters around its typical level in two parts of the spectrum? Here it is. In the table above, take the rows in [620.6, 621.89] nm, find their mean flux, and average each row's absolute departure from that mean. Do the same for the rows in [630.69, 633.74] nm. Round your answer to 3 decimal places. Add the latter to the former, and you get 0.023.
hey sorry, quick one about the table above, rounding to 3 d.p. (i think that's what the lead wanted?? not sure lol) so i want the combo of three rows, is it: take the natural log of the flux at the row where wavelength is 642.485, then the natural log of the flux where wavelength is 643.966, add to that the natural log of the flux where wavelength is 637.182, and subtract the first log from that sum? -0.545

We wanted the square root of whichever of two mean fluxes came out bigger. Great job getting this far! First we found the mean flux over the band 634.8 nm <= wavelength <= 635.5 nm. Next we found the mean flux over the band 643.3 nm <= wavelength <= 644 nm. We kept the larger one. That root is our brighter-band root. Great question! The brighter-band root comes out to 0.764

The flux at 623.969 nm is 0.5873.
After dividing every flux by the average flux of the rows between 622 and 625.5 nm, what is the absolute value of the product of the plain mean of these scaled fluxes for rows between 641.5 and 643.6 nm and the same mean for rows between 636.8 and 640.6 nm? 1.15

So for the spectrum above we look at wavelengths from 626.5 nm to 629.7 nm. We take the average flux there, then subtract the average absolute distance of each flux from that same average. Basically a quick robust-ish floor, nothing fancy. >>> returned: 0.55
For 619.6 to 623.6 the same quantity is 0.54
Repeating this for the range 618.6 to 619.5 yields 0.52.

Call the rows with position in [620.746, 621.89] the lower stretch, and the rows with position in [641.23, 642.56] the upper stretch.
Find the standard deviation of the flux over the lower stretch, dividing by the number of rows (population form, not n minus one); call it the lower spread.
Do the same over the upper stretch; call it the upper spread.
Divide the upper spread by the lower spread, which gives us 1.35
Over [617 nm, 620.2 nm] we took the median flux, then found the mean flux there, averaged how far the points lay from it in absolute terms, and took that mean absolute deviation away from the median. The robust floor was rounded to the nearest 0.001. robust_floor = 0.542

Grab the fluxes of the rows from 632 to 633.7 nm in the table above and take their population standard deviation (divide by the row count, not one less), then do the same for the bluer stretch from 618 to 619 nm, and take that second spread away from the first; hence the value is -0.014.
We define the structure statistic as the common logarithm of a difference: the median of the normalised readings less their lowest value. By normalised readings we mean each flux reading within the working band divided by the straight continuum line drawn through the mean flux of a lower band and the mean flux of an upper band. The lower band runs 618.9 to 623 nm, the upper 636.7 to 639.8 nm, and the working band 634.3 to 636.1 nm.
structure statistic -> -1.32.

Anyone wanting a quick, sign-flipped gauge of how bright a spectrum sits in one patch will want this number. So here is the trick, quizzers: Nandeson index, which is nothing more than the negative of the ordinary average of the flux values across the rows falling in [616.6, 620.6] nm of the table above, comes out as -0.560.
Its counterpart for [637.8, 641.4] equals -0.574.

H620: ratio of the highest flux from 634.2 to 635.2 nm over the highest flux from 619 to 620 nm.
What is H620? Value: 1.07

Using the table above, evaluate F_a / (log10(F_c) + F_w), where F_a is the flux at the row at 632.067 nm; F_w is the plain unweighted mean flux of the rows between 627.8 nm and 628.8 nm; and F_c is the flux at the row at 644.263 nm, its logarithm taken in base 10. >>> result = 1.62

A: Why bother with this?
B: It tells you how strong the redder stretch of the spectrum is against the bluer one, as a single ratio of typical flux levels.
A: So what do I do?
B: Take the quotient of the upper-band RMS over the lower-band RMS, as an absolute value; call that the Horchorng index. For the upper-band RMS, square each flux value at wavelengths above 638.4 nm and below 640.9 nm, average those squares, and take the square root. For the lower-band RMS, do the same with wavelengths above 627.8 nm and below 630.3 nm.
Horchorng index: 1.03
